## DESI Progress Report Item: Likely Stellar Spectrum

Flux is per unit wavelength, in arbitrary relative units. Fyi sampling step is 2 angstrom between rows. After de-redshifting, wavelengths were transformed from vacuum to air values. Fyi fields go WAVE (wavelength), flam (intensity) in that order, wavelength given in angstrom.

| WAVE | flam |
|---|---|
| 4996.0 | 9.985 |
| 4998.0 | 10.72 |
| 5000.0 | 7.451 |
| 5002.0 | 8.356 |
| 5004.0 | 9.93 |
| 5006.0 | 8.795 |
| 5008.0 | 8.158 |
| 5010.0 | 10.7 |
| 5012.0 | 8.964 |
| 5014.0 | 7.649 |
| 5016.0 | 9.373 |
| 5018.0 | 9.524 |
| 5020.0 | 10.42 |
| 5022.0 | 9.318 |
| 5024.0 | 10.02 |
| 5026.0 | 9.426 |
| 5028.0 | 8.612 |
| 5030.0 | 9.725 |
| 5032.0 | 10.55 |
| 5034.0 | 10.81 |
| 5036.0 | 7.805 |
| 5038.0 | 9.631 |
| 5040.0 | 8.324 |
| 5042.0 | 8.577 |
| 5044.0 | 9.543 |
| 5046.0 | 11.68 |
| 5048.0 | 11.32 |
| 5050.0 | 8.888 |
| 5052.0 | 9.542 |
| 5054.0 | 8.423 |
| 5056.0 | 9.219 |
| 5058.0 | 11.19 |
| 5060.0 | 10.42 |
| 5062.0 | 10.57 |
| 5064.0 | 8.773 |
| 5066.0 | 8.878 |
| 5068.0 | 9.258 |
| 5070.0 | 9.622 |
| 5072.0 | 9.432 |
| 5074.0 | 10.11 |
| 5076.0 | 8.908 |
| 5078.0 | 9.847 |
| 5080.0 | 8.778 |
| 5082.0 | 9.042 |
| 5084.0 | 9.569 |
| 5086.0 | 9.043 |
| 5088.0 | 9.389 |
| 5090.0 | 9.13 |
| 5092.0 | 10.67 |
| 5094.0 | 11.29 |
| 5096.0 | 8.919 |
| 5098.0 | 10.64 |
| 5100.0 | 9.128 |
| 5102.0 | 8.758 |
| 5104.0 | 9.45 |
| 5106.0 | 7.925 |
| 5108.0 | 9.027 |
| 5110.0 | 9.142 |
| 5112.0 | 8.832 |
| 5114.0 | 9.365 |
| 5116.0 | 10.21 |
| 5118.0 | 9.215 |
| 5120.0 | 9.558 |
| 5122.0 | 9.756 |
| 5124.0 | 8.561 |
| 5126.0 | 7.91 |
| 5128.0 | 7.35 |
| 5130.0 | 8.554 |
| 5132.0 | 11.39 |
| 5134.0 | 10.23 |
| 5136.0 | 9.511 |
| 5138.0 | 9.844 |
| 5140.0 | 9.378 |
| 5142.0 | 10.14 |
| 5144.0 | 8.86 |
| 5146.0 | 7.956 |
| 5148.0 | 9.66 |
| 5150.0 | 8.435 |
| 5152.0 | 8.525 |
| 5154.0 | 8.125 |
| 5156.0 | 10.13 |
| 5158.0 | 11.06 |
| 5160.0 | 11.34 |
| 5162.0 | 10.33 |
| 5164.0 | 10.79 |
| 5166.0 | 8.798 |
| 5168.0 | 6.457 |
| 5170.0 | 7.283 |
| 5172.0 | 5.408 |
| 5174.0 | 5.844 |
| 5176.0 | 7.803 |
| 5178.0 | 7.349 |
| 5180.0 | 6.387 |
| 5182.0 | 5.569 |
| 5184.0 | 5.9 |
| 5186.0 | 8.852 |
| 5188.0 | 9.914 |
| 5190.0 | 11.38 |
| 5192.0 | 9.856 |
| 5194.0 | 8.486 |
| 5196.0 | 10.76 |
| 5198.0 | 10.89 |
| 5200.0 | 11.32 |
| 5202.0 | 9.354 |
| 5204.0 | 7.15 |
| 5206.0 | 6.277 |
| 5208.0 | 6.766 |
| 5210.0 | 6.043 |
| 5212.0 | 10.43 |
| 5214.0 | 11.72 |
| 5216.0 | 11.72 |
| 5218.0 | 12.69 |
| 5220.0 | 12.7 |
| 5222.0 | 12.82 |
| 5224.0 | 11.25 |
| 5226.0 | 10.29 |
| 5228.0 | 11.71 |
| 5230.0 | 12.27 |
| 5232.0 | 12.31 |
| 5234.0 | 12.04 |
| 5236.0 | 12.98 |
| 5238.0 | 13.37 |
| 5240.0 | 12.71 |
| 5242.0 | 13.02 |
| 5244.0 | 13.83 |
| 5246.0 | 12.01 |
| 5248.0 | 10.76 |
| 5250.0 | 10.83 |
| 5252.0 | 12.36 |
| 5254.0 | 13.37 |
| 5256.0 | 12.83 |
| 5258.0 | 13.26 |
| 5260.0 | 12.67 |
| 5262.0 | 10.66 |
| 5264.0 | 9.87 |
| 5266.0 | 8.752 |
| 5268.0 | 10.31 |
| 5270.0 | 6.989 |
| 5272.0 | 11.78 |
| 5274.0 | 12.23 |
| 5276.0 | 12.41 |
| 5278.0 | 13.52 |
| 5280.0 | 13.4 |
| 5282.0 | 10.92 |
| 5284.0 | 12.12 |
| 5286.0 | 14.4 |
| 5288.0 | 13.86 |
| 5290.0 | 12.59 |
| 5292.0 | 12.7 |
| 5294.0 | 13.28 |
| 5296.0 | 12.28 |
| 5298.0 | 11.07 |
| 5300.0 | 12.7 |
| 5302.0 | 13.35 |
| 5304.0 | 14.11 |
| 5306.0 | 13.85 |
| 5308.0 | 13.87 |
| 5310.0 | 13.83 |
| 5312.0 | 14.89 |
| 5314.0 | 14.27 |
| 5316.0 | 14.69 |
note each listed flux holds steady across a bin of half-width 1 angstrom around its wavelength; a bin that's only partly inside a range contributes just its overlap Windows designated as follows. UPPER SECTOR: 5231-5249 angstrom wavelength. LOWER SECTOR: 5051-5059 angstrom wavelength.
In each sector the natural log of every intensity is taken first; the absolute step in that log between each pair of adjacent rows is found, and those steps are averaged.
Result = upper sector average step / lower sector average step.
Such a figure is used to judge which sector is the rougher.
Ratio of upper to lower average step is 0.47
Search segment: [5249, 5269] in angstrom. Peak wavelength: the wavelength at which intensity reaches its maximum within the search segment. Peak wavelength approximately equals 5254.0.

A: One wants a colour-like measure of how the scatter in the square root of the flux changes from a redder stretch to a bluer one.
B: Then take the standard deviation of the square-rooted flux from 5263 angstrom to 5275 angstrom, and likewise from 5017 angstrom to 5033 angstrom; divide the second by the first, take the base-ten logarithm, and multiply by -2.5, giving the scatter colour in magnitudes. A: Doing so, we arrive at 1.2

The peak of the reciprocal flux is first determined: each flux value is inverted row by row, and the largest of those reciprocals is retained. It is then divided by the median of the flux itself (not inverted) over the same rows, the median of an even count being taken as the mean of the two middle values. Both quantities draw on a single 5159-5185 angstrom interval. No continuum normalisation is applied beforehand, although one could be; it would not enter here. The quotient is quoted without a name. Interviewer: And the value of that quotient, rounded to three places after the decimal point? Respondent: 0.025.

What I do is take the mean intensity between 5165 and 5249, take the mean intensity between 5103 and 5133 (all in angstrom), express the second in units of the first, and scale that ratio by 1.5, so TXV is 1.38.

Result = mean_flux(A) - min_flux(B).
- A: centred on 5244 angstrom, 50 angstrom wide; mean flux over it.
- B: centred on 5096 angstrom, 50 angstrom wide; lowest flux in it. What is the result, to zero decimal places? 4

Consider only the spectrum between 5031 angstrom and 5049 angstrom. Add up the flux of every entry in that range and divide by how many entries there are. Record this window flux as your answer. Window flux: 9.8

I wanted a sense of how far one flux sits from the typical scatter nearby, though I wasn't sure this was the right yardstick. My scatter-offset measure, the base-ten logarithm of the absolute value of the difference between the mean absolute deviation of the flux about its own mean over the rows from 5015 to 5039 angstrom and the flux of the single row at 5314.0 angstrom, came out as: 1.14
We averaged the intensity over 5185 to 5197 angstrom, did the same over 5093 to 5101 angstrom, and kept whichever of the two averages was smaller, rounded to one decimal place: 9.9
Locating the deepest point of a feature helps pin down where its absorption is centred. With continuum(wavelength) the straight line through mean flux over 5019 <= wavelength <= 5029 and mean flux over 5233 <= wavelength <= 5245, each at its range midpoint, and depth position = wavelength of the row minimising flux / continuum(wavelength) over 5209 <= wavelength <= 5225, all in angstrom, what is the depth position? 5210.0 angstrom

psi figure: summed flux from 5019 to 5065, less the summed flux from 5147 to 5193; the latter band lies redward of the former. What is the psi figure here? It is 28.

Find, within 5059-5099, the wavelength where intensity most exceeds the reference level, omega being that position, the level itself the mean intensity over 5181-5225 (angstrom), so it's 5094.0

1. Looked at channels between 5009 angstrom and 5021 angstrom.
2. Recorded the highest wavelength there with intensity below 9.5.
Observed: 5016.0 angstrom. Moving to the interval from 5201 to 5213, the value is 5210.0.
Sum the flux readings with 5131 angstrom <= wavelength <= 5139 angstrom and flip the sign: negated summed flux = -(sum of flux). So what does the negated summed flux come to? -41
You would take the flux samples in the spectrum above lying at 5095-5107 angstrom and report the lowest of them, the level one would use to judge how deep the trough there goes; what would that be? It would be 7.925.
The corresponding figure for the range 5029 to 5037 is 7.805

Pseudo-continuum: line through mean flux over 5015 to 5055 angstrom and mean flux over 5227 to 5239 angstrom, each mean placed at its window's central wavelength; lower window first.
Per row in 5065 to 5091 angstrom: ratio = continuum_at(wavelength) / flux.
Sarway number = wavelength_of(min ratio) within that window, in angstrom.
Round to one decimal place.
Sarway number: 5074.0 angstrom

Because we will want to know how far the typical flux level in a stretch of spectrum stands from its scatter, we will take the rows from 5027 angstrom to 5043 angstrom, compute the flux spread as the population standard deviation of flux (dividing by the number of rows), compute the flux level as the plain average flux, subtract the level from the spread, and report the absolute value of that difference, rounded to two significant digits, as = 8.2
